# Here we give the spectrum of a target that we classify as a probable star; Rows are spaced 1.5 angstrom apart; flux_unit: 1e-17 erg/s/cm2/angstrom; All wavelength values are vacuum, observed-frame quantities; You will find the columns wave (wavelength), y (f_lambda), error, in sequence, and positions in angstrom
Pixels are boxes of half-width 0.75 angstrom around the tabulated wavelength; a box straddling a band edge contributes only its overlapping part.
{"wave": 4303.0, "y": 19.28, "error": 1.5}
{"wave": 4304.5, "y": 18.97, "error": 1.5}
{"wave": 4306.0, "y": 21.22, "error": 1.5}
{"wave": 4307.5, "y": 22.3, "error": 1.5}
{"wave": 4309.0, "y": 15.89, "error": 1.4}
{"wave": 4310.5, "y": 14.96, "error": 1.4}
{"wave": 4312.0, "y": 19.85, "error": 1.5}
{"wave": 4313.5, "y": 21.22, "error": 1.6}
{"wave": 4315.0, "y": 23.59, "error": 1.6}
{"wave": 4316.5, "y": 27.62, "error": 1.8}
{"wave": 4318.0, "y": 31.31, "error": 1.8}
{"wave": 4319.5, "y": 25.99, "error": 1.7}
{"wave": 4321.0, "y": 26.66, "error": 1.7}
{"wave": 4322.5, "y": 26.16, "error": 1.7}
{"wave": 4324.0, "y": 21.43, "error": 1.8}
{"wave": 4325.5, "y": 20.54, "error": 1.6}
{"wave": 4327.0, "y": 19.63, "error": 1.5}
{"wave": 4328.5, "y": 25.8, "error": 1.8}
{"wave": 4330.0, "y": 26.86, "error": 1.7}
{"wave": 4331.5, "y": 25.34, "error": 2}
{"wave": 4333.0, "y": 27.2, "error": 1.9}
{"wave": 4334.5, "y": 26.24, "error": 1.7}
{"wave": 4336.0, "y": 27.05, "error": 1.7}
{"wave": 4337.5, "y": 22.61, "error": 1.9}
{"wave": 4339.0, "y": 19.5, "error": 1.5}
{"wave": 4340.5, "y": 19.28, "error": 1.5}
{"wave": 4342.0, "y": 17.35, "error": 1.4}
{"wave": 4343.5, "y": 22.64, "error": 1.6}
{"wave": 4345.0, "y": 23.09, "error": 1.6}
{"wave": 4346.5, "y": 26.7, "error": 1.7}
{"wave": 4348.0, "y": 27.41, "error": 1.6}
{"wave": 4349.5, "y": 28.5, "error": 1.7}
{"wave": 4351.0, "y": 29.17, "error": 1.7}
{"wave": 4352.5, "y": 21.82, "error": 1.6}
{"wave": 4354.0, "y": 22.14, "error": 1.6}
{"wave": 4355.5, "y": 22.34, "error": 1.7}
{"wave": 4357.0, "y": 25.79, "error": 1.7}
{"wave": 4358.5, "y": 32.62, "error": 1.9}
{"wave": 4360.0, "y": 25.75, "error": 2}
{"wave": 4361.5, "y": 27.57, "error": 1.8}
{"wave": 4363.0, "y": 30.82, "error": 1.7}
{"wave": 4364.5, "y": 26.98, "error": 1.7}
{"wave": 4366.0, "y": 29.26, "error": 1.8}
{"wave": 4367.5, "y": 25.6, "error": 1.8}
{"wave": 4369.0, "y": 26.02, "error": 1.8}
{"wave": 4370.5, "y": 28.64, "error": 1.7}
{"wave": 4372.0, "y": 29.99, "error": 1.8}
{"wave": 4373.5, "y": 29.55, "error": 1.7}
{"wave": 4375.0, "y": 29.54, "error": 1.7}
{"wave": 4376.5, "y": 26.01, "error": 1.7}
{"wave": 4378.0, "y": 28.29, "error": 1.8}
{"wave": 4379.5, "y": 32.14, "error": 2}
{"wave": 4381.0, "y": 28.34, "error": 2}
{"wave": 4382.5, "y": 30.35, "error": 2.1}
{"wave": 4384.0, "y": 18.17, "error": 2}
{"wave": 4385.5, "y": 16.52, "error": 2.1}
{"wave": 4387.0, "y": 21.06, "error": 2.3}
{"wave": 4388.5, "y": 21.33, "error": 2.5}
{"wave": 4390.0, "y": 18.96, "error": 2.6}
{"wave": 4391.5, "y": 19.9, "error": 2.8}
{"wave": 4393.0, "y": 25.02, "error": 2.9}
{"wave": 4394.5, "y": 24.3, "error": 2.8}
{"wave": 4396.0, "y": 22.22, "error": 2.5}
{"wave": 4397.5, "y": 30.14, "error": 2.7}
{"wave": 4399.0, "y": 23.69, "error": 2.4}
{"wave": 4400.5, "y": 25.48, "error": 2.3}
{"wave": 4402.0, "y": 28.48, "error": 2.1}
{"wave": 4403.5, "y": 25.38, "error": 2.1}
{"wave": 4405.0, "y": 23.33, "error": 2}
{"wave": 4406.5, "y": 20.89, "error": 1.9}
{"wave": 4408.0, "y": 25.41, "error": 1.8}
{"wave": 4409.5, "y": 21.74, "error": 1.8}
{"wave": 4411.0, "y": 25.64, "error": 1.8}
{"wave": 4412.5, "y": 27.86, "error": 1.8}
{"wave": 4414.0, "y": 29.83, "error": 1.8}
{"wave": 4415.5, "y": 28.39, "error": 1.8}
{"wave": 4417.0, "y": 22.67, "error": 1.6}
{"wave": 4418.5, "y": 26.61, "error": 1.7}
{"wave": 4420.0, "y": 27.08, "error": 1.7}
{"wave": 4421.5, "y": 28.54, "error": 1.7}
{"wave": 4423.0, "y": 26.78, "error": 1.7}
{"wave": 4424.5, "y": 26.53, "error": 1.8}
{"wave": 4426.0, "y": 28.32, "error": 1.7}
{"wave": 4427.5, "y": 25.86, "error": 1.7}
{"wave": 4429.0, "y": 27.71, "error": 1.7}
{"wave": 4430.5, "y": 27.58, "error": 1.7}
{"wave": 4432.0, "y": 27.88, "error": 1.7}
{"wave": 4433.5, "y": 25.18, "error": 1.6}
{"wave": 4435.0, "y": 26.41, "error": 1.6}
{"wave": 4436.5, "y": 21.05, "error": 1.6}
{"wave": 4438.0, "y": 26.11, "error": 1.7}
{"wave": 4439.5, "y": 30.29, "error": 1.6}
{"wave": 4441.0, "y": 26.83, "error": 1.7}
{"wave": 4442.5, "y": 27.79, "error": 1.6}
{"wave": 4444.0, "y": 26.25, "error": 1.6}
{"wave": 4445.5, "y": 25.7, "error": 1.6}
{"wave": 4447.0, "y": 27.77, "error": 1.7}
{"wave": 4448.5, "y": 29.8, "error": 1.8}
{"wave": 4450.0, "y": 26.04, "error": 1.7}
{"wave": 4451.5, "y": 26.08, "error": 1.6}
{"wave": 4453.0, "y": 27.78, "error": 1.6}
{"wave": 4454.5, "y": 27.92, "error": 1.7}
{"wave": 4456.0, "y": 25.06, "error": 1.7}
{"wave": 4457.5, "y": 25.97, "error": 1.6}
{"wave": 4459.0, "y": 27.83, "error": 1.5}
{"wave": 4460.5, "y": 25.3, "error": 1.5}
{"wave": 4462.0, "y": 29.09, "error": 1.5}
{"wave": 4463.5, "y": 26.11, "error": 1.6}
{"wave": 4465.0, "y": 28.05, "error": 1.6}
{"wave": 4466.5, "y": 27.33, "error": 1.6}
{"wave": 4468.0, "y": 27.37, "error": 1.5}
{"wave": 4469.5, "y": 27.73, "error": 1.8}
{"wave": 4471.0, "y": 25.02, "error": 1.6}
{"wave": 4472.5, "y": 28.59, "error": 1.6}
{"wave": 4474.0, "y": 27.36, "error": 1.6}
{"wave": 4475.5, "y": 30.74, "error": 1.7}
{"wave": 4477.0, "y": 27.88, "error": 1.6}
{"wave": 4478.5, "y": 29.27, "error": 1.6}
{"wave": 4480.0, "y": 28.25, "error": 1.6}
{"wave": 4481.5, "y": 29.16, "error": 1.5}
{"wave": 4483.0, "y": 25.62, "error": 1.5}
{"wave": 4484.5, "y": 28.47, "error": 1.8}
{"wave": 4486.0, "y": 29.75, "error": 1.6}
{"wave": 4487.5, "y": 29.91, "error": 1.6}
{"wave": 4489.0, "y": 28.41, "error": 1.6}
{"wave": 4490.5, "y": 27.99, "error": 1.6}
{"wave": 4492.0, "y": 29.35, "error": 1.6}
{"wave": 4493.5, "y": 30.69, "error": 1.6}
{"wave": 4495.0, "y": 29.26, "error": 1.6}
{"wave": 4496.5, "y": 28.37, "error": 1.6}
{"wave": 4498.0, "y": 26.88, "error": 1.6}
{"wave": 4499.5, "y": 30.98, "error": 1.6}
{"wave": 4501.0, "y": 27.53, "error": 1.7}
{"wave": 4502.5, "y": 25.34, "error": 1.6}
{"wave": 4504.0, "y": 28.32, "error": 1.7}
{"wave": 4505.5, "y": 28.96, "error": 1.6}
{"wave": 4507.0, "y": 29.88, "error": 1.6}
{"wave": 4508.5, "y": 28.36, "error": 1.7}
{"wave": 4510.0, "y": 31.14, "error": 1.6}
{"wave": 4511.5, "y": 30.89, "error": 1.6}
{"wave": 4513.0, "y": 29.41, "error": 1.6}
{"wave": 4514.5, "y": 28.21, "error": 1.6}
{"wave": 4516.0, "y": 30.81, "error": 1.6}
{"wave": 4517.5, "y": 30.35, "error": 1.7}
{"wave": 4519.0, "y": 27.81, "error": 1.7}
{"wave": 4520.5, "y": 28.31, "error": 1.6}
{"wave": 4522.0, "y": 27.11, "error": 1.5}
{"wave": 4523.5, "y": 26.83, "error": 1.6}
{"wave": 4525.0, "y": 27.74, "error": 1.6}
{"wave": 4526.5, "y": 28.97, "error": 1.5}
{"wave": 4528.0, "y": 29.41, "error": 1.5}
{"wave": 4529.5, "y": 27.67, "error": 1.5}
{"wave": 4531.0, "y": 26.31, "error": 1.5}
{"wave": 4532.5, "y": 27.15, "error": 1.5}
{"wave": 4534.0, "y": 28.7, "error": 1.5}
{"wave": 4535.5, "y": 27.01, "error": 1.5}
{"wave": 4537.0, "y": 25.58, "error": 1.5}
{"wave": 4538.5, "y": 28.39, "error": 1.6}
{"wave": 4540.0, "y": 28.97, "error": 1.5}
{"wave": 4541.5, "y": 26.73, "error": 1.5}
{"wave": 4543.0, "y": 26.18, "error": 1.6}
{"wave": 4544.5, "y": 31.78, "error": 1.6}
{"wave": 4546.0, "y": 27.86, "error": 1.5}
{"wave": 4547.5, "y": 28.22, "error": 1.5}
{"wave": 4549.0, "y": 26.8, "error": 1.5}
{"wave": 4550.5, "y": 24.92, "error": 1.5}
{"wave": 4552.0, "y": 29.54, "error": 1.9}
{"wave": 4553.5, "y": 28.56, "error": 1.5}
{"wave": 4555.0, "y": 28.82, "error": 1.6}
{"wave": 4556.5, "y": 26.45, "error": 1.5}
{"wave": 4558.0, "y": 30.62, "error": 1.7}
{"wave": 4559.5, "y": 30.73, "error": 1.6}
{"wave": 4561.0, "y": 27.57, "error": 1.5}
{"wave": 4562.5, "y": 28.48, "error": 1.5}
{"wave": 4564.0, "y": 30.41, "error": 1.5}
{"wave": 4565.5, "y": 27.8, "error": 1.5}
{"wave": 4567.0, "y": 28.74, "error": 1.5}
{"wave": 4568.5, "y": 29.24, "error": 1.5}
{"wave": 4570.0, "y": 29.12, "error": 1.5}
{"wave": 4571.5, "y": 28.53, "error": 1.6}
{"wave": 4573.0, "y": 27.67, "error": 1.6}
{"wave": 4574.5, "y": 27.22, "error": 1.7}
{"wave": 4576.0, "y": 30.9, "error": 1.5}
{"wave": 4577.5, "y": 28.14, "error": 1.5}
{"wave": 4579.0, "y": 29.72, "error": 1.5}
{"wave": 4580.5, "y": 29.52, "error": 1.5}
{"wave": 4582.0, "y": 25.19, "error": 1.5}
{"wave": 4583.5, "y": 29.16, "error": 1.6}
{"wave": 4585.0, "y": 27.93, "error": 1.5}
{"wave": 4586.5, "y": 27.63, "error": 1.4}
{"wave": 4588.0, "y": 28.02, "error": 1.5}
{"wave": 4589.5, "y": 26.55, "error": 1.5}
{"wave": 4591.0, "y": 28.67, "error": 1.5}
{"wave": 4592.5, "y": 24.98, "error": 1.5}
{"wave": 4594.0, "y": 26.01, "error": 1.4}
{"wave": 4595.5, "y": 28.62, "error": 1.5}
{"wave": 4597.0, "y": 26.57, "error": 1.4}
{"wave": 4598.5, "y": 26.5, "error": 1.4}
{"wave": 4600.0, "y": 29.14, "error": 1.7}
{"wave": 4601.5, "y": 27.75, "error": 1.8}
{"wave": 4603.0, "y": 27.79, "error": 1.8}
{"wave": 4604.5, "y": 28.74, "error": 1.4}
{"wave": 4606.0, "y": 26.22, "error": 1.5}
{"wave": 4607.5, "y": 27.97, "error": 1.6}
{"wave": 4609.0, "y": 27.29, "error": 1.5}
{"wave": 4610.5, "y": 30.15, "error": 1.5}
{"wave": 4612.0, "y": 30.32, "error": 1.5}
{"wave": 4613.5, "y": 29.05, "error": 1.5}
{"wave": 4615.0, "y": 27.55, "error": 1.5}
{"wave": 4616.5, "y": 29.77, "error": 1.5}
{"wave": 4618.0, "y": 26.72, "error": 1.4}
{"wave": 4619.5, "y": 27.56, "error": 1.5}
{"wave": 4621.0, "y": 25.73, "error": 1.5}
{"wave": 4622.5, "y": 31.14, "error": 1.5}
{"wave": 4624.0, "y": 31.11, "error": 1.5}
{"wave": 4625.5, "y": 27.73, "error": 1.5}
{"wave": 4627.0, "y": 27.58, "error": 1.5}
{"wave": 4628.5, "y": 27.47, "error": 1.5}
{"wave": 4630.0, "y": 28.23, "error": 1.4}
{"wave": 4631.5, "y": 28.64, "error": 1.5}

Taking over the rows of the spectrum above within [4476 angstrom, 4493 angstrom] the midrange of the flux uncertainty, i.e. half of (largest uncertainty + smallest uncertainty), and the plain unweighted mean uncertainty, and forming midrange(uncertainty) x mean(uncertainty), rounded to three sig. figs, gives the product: 2.64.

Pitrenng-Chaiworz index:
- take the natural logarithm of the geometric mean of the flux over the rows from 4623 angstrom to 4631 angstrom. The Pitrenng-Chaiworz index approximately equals 3.35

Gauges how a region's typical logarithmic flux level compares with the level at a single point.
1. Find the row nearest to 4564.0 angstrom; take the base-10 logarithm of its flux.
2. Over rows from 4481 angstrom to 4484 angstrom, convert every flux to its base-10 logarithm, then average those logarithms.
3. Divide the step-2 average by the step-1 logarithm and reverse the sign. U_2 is -0.97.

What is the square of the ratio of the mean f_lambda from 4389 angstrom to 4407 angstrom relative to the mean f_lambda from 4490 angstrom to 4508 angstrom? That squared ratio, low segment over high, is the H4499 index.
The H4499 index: 0.70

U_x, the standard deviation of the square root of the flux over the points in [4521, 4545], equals 0.14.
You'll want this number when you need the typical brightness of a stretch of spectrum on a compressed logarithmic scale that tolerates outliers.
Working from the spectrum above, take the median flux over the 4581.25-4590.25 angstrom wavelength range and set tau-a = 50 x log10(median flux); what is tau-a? 72.2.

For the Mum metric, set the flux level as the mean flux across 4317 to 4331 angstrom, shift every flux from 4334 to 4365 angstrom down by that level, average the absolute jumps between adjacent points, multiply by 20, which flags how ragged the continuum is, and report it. 56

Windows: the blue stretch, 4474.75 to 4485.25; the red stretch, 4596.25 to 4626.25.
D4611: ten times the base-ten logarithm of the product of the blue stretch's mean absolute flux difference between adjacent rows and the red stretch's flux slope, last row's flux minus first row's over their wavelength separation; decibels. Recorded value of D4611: -11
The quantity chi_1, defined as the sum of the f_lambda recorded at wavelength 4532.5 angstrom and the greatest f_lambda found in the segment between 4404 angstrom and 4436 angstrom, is 57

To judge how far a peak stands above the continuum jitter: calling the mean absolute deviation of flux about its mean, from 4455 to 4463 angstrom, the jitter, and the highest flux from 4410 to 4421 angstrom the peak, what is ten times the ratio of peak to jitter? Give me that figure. 206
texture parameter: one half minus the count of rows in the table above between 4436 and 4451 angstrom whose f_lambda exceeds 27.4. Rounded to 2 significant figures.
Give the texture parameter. -3.5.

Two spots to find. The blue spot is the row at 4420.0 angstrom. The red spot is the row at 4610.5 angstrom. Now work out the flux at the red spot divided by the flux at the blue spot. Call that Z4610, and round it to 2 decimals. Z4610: 1.11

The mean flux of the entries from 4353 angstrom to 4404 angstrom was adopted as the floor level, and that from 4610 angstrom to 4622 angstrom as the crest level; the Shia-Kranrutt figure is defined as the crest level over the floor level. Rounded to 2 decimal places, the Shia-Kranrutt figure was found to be 1.10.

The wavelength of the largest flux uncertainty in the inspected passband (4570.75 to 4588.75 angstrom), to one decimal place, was 4574.5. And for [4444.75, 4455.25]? 4448.5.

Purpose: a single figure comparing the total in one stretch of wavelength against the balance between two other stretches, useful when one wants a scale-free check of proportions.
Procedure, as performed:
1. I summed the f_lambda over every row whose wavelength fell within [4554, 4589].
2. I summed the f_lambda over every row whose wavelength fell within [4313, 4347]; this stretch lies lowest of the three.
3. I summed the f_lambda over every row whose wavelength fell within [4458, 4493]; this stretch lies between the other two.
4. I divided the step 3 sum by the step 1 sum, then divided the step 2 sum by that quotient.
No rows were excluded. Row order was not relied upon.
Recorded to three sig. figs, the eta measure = 565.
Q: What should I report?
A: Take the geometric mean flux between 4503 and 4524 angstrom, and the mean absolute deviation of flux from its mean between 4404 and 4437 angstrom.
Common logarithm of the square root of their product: 0.88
